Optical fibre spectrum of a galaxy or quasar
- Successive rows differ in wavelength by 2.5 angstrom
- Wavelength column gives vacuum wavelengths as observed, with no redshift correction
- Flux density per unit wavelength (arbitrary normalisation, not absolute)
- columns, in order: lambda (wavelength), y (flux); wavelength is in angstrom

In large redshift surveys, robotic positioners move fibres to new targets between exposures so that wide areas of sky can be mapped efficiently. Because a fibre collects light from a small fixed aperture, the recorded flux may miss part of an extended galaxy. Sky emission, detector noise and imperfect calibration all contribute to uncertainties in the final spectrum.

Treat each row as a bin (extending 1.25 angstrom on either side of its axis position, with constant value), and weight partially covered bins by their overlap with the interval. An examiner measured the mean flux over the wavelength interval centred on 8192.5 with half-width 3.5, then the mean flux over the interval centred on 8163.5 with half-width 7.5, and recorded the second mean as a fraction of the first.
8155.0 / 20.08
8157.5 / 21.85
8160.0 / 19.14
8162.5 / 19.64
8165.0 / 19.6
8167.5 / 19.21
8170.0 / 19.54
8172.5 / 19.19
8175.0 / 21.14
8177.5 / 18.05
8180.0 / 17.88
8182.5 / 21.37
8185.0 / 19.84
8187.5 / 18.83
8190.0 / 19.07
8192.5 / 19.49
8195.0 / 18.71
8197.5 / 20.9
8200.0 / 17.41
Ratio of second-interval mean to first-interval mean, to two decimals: 1.04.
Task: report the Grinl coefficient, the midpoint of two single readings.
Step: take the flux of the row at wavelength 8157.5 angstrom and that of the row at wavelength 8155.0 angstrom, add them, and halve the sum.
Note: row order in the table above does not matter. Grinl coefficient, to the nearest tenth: 21.0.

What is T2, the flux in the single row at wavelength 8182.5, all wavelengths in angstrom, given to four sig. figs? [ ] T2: 21.37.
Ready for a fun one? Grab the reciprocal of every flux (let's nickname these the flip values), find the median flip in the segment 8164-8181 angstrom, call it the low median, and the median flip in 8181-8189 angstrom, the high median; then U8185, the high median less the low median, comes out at -0.0017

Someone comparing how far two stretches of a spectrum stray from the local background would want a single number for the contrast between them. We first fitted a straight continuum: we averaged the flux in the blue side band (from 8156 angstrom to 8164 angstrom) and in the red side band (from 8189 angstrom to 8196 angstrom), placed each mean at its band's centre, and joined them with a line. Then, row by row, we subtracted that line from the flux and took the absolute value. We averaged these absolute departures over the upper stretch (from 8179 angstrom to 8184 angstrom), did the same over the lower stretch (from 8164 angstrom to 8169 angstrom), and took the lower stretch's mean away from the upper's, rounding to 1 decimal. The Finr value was 1.2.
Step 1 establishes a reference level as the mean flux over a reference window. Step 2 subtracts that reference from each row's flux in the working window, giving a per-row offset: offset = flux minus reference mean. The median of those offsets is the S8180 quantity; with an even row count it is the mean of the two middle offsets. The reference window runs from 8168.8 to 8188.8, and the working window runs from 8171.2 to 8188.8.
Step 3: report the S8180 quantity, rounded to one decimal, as -0.3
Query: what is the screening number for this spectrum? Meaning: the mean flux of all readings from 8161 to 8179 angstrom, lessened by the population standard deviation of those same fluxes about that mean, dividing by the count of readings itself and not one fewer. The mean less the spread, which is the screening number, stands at 18.6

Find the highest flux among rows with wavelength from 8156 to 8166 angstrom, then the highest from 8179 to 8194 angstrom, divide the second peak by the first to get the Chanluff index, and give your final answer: 0.98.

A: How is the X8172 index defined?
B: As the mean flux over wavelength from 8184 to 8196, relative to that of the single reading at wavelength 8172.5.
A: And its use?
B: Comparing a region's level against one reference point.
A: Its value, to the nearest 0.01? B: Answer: 1.00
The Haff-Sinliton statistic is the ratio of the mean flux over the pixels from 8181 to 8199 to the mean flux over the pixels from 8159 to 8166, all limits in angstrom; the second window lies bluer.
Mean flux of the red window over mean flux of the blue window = 1.01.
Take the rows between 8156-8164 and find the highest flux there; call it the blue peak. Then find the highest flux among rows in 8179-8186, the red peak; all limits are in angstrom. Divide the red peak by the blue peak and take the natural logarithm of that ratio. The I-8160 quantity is -0.02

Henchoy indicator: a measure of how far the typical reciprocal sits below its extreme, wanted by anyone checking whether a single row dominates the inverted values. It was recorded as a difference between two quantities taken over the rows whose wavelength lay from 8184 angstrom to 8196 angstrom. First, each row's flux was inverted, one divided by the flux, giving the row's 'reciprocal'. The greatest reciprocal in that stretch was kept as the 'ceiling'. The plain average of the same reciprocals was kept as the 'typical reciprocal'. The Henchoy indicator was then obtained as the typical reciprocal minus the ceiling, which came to -0.0013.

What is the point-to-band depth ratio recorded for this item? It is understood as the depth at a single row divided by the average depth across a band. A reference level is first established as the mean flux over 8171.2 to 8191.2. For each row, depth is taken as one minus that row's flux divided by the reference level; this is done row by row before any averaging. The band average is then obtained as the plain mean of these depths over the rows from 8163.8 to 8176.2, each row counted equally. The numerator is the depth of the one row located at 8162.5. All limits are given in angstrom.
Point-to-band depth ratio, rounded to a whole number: 1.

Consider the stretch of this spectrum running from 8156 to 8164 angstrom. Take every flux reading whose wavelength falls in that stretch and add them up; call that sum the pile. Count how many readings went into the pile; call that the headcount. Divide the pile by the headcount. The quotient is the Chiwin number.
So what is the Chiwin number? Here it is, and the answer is 20.2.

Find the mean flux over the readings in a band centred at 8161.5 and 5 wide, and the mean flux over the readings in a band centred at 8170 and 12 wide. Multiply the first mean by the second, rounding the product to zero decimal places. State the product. 383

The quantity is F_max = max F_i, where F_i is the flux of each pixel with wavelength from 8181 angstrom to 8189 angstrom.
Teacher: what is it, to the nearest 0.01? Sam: 21.37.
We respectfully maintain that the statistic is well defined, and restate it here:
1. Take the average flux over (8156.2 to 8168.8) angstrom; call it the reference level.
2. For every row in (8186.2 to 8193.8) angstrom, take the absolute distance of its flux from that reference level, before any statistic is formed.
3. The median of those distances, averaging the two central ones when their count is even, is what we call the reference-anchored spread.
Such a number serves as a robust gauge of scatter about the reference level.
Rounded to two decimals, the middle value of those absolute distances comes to 0.82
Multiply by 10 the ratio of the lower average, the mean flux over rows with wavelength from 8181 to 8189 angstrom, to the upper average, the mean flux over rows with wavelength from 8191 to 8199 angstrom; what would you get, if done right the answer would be 10.16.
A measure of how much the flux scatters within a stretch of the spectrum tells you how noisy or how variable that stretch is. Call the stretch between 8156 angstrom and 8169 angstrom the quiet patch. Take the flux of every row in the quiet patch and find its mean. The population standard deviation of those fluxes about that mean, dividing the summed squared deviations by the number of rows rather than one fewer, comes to 1.00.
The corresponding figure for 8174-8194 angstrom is 1.21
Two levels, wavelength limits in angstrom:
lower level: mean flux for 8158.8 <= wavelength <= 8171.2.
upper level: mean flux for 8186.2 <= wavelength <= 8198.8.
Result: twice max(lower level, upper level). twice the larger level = 38.85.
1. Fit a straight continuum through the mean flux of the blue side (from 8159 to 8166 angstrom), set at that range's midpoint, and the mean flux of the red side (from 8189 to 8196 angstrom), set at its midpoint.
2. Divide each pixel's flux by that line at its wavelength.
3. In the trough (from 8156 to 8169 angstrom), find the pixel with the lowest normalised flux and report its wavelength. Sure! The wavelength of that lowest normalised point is 8160.0 angstrom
